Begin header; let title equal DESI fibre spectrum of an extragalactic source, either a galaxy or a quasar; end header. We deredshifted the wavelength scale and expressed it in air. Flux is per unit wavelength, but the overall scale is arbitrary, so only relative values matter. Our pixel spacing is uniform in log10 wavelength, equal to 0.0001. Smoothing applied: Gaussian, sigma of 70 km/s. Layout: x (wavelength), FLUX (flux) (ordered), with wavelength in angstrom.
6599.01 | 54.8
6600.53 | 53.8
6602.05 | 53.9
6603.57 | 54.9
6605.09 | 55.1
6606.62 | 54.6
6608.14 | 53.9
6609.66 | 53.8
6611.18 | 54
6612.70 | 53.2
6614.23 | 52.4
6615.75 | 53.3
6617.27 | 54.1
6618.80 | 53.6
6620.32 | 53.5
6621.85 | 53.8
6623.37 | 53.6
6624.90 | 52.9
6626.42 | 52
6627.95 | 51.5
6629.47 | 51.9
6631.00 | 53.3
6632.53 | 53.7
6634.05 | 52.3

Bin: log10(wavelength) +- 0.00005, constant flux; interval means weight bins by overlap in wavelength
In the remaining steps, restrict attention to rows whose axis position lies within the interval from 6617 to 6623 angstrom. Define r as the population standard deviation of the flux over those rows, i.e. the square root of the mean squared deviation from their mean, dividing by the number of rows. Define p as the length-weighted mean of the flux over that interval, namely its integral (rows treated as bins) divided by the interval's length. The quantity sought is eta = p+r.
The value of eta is 53.9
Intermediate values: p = 53.7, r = 0.23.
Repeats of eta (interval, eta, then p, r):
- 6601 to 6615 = 54.7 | 54.0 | 0.79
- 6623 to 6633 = 53.4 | 52.6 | 0.83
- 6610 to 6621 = 54.0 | 53.5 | 0.53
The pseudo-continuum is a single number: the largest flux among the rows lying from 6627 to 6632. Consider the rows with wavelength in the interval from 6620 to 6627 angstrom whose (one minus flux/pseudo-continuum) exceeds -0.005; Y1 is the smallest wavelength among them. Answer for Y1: 6620.32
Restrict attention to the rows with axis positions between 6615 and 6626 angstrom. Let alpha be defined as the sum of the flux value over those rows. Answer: 375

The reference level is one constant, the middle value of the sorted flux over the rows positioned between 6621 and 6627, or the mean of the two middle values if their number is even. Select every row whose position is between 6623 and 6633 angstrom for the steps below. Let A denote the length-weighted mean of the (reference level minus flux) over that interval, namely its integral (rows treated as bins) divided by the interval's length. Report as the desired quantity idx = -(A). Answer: -0.61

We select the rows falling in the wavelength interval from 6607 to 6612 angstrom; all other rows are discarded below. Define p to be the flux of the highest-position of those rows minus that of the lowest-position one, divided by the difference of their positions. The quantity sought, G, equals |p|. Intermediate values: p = 0.03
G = 0.03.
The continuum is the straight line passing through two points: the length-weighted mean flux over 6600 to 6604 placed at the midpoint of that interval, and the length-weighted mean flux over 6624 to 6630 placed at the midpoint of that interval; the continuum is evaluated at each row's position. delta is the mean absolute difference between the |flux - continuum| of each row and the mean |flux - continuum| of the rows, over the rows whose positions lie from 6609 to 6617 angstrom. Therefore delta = 0.23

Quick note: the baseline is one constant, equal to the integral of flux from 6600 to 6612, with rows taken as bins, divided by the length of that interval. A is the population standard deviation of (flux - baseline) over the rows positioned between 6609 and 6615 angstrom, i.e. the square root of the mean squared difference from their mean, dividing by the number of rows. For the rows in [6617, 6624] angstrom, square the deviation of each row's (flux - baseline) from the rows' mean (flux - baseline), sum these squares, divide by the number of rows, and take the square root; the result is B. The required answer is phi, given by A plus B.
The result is 0.8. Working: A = 0.62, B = 0.21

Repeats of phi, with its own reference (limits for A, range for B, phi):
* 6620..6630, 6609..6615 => 1.5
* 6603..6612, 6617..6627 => 1.2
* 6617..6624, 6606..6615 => 0.9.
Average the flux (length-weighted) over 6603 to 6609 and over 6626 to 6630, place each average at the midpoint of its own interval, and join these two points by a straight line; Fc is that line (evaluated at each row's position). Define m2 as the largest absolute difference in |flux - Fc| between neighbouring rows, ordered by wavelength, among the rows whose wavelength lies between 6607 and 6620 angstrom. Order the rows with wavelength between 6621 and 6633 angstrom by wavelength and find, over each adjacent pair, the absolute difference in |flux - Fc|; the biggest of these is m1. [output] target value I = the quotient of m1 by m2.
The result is 1.5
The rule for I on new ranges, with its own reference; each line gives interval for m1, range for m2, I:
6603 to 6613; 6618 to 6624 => 0.9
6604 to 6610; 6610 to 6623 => 0.3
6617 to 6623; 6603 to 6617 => 0.5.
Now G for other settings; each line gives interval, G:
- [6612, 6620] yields 0.07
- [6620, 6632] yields 0.02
